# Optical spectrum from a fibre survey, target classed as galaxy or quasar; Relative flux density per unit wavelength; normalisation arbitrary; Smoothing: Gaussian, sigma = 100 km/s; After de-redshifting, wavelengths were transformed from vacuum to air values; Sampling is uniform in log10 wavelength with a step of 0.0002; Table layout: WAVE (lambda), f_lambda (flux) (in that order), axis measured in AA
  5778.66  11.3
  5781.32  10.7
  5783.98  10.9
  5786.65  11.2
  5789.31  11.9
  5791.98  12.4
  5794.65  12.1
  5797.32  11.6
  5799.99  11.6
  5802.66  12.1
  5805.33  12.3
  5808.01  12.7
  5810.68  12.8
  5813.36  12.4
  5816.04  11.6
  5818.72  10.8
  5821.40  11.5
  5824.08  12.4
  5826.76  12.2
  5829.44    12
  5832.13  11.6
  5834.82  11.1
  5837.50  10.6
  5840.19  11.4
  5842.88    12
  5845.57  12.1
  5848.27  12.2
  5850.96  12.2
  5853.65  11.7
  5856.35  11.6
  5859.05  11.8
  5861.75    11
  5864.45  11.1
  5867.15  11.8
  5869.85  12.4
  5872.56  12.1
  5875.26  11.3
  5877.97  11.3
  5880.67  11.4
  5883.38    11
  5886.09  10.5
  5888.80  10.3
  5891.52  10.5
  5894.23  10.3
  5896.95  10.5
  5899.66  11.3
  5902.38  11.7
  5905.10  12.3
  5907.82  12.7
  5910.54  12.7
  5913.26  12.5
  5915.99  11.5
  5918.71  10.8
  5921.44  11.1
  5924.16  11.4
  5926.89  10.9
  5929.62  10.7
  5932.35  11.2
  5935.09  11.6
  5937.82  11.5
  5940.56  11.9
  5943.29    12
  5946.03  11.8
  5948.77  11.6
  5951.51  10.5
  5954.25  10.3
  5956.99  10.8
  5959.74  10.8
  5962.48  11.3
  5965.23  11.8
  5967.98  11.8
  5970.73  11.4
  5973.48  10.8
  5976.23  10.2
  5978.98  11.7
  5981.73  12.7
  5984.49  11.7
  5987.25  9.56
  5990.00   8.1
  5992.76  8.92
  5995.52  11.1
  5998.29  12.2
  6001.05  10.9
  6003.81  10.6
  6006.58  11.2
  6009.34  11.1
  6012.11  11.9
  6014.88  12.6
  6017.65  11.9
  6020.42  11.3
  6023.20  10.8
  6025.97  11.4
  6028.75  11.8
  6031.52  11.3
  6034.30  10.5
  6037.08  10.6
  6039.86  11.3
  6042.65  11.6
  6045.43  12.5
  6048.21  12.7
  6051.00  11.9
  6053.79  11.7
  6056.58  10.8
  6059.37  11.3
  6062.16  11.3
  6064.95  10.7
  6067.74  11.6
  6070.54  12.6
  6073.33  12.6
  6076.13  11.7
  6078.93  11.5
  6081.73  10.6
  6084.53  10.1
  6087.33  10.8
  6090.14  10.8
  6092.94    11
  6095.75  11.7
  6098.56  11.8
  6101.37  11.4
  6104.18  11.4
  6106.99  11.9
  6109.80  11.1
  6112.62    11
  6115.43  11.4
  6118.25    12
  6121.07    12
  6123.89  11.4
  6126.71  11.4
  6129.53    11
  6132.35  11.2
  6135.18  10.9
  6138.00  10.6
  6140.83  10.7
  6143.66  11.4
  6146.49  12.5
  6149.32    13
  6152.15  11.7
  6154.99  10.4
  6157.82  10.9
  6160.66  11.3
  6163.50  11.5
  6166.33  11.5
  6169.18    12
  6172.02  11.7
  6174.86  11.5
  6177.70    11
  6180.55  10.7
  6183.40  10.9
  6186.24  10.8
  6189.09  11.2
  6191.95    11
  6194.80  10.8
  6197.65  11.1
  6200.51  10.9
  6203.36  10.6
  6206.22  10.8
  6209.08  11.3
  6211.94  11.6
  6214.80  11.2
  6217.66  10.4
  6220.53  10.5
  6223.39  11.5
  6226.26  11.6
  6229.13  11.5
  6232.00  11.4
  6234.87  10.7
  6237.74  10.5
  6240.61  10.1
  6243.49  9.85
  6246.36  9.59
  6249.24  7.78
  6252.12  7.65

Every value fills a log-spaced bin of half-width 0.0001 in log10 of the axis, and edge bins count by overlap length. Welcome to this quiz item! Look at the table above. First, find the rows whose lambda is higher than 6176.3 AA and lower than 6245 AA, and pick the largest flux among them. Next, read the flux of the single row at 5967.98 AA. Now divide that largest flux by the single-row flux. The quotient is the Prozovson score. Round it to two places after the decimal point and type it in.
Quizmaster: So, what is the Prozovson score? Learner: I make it 0.98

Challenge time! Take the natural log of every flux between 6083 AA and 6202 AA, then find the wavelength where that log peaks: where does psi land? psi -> 6149.32 AA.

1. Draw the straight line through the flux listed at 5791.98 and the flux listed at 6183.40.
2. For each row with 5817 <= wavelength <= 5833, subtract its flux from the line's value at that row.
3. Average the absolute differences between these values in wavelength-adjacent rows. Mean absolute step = 0.48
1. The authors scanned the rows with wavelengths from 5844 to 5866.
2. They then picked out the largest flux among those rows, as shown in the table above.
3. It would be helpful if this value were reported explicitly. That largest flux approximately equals 12.2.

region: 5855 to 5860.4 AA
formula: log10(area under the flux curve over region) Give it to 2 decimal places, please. 1.80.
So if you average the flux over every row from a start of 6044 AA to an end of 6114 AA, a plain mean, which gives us 11.5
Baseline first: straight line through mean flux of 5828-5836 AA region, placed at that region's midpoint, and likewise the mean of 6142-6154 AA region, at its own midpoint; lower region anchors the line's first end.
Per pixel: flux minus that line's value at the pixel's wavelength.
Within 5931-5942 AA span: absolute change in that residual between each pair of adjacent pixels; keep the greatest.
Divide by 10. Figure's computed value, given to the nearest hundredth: 0.04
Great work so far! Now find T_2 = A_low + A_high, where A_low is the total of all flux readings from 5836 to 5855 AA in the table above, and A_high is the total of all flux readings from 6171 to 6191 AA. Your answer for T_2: 160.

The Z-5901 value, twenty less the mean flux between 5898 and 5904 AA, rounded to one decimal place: 8.5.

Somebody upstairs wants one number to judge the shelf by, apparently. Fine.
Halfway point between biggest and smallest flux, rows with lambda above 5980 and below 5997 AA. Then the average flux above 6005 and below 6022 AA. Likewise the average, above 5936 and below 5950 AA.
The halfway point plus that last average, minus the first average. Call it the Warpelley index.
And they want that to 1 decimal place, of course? 10.5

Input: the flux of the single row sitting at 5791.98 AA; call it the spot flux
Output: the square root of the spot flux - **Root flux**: 3.52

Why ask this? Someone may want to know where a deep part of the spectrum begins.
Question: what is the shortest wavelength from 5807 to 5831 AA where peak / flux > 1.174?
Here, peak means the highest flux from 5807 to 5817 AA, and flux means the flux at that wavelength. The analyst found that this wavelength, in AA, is 5818.72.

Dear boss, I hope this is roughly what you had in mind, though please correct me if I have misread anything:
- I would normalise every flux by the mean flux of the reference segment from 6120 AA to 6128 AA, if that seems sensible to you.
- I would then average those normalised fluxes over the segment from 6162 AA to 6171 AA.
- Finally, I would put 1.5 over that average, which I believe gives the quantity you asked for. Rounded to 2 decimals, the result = 1.49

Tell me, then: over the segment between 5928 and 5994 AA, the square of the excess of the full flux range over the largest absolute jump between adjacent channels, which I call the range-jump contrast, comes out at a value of 6.05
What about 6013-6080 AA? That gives 1.44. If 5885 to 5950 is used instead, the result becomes 1.96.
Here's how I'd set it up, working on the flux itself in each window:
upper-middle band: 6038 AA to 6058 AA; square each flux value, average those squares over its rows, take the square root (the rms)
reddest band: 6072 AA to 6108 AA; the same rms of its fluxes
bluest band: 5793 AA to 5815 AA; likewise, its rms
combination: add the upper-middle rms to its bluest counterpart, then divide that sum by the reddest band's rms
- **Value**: 2.12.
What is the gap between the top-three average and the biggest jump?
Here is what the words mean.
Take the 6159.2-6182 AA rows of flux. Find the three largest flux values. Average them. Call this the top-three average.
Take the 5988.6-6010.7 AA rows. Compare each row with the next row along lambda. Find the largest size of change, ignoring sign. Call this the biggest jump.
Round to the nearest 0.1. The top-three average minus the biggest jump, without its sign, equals 9.6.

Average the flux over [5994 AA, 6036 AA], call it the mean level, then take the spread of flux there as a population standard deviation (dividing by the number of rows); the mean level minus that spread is 10.8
